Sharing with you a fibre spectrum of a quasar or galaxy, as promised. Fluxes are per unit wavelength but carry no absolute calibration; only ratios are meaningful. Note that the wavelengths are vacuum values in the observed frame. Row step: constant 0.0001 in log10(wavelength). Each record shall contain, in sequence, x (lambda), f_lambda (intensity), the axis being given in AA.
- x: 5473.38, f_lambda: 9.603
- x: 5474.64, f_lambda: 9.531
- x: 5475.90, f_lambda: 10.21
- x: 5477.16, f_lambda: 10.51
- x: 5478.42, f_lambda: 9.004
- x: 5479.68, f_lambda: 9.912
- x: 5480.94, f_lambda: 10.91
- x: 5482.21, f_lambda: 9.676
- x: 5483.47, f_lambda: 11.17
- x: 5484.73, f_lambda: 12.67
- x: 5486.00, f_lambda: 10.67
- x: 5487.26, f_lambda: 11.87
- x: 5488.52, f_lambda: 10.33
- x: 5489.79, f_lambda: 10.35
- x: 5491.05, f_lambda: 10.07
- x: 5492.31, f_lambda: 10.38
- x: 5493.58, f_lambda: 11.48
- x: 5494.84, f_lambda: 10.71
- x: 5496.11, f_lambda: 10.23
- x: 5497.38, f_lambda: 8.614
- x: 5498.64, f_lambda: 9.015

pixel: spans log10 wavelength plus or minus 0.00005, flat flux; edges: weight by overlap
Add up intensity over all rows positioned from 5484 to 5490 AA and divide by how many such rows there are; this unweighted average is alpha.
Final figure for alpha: 11.2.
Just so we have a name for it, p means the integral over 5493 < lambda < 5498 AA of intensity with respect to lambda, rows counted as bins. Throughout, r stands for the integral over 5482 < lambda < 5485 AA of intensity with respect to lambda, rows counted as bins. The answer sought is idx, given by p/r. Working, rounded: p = 51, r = 34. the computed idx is 1.5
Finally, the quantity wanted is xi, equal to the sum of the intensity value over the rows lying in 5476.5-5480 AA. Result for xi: 29.4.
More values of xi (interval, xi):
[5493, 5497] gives 32.4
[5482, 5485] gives 33.5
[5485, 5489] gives 32.9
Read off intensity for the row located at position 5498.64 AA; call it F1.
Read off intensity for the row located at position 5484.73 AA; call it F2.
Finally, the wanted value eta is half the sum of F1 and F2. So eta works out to 10.8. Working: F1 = 9.015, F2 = 12.67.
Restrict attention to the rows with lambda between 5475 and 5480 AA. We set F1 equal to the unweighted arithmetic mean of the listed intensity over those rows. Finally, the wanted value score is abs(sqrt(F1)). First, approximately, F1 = 9.9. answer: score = 3.15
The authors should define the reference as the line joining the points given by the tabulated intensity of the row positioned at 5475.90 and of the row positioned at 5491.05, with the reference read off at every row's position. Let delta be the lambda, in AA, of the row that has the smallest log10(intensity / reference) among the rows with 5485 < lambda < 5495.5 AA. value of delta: 5491.05 AA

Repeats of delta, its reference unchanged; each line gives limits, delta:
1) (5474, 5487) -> 5478.42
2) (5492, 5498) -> 5497.38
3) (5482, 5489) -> 5482.21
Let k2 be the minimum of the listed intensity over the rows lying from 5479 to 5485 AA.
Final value 9.676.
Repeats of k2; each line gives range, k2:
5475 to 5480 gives 9.004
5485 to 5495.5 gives 10.07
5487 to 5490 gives 10.33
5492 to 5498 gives 8.614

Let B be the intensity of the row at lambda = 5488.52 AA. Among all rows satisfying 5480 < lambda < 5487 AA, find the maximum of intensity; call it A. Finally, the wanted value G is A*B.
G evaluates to 131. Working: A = 12.67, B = 10.33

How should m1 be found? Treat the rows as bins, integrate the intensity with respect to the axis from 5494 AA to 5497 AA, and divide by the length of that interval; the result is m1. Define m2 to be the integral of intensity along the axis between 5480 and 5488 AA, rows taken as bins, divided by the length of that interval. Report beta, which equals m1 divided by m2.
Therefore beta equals 0.93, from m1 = 10.4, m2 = 11.1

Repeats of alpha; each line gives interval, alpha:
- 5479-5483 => 10.2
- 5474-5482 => 10.0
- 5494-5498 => 9.9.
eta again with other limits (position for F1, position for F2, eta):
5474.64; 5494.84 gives 10.1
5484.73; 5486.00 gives 11.7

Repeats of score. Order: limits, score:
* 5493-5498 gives 3.20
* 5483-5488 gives 3.41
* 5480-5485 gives 3.33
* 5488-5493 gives 3.21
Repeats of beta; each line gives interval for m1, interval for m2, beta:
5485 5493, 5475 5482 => 1.06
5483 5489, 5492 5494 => 1.04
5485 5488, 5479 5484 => 1.10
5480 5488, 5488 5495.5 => 1.05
